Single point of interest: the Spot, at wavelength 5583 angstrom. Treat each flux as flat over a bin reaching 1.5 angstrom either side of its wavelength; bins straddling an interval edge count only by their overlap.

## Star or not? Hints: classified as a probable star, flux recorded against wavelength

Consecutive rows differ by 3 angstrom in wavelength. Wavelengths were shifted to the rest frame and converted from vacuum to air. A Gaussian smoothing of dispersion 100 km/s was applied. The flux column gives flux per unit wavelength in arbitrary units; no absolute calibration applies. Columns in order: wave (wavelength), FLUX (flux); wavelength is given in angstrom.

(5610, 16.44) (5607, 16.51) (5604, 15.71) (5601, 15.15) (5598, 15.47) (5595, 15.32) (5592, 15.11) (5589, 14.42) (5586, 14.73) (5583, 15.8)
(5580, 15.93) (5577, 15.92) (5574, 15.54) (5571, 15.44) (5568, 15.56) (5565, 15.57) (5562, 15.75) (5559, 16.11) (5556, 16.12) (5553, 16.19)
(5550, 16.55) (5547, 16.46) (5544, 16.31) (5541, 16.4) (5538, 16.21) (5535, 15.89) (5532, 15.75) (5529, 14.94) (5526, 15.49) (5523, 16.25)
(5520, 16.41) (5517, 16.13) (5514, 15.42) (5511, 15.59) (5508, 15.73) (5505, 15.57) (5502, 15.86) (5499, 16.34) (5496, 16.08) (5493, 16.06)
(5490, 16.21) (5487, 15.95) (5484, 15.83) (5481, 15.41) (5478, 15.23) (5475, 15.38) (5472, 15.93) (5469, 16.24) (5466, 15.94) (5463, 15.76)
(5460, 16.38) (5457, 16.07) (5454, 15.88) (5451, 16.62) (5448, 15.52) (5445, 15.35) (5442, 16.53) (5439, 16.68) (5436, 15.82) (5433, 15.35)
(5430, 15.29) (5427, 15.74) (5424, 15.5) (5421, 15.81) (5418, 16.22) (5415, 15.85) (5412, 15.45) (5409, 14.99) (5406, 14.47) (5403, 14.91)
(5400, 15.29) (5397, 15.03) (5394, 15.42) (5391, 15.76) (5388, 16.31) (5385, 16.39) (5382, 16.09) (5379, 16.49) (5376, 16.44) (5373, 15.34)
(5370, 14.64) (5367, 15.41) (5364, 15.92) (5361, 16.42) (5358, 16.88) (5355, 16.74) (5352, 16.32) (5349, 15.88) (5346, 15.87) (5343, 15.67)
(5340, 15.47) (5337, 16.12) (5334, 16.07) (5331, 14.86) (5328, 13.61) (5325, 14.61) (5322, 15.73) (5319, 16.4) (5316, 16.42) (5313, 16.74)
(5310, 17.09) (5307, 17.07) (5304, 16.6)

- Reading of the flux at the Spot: 15.8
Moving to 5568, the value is 15.56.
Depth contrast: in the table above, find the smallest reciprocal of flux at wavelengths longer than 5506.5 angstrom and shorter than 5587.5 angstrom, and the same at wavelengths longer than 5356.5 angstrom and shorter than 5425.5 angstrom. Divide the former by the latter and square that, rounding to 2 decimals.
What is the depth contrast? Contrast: 1.04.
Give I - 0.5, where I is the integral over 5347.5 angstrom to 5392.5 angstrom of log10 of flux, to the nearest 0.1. 53.8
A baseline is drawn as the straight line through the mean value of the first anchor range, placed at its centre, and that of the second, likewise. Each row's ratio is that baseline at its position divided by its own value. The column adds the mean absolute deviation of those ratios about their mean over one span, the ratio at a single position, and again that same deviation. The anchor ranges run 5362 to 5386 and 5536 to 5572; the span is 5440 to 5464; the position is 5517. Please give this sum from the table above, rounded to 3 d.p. 1.041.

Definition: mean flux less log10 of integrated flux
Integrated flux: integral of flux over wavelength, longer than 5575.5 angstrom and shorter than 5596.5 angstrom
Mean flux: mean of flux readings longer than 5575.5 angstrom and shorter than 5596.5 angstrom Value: 12.8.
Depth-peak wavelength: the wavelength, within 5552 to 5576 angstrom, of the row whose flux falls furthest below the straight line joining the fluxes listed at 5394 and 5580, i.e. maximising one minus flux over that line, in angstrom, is 5571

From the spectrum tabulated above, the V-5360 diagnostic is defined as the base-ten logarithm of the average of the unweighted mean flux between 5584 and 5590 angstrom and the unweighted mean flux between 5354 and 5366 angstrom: 1.19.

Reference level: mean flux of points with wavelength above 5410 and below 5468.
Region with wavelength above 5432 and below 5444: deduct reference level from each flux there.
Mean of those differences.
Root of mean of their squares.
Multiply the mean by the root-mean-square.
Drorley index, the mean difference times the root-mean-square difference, 0.1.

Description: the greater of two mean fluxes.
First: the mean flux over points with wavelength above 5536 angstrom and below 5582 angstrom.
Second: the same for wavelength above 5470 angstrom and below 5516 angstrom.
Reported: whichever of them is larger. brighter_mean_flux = 16.00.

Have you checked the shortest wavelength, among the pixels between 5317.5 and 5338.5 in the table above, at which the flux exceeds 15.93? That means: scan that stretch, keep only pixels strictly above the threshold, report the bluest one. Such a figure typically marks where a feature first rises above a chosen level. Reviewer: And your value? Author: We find 5319 angstrom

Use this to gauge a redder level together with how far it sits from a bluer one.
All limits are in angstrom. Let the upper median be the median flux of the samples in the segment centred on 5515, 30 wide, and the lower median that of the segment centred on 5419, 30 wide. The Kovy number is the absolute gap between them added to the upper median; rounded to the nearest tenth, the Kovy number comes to 15.8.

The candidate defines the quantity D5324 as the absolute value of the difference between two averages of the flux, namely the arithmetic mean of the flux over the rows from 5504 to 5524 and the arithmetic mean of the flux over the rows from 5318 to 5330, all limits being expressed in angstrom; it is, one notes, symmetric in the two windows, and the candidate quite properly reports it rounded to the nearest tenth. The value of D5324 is 0.8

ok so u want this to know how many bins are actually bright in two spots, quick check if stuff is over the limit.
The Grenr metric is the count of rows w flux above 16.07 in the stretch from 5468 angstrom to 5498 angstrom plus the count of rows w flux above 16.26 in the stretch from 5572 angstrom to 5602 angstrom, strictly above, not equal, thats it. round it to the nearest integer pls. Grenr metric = 3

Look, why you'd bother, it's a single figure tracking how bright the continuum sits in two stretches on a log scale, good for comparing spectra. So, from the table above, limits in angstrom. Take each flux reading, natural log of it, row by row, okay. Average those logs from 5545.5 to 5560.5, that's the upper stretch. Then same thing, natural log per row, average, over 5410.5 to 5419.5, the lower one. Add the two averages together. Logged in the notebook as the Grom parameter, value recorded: 5.55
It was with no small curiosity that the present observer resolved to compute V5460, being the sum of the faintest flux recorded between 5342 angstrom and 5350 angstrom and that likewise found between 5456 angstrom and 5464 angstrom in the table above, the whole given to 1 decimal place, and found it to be 31.4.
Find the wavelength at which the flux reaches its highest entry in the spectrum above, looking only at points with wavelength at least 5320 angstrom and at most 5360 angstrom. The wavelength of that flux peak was 5358 angstrom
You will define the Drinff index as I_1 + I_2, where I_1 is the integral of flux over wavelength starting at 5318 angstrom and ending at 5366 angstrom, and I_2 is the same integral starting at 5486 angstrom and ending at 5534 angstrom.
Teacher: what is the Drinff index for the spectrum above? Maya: 1519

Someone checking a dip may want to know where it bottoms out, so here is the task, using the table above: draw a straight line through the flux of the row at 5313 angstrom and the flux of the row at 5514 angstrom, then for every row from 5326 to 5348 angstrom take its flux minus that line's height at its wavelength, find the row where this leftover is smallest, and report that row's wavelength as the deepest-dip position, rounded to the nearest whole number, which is 5328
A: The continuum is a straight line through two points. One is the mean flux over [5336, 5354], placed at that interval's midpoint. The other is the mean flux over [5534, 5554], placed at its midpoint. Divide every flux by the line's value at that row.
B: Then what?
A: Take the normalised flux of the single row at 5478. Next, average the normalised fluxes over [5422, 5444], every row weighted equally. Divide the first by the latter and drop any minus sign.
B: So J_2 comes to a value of 0.96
